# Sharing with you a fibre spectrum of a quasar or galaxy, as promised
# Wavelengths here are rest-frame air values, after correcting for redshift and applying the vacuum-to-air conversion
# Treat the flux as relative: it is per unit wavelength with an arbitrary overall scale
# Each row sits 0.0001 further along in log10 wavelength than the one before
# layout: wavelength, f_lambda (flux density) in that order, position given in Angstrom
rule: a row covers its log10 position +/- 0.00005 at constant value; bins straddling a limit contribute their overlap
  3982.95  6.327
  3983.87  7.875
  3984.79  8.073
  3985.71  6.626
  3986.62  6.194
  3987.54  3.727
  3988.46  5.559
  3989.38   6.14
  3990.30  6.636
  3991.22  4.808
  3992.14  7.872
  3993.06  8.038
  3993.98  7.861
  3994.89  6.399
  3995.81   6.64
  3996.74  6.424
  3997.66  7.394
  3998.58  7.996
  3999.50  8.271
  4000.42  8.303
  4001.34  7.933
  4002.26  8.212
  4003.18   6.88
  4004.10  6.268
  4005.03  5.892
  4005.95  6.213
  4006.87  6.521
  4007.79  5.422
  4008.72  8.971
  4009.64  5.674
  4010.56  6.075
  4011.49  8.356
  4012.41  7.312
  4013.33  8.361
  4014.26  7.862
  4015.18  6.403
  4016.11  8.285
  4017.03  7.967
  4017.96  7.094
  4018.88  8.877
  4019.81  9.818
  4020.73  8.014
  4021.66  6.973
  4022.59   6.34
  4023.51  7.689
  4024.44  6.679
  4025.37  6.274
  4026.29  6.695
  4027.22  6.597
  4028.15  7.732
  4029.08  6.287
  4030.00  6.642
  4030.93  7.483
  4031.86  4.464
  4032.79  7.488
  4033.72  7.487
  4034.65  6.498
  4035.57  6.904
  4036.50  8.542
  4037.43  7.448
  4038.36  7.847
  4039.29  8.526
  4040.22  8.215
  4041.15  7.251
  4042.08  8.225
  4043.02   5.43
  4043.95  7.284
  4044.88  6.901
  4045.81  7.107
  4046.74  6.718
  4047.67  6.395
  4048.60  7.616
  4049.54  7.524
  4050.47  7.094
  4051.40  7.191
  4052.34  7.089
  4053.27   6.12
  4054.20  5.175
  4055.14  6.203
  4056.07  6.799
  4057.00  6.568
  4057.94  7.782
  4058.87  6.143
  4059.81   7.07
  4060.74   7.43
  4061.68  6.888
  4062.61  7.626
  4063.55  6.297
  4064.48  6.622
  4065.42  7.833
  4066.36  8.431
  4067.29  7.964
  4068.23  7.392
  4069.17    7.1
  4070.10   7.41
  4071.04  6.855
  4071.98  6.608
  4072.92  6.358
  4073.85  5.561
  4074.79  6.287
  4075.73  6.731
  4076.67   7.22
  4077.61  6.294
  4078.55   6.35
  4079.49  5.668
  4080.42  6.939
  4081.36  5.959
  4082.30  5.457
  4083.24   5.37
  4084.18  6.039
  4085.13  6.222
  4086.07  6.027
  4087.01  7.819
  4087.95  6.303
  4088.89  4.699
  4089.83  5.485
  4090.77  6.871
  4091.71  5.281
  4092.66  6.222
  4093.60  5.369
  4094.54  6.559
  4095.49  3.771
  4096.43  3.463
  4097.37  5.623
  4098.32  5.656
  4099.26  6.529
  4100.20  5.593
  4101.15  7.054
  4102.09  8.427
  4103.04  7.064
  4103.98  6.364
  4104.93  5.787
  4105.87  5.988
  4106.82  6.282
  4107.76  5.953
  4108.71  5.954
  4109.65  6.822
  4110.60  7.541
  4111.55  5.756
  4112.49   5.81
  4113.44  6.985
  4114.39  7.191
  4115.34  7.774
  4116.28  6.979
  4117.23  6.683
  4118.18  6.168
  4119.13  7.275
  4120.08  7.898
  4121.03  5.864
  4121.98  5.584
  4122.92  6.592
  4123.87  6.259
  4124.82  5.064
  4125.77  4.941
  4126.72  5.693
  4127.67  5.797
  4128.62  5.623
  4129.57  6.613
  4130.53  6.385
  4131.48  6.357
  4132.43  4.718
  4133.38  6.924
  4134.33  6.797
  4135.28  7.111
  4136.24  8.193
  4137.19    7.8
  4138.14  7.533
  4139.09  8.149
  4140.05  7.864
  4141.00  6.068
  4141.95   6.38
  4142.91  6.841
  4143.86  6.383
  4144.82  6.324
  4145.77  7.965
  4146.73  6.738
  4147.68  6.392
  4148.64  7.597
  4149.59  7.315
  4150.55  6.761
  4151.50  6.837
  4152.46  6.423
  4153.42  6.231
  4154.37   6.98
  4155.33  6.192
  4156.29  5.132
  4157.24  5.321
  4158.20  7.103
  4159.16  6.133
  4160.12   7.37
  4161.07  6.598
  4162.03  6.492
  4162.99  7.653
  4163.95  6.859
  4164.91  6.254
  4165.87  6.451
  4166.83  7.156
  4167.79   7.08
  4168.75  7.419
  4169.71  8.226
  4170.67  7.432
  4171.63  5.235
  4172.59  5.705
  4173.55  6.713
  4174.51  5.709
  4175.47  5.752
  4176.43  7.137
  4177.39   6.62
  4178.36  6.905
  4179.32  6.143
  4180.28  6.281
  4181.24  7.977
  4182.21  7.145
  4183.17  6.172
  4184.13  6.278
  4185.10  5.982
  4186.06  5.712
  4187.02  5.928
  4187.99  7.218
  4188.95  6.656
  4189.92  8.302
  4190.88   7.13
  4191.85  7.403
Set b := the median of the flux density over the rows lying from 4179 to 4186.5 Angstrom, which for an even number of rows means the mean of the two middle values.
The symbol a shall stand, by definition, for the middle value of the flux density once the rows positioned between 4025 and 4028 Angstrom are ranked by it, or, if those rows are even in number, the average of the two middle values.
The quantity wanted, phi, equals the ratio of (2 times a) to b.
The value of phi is 2.1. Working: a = 6.6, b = 6.2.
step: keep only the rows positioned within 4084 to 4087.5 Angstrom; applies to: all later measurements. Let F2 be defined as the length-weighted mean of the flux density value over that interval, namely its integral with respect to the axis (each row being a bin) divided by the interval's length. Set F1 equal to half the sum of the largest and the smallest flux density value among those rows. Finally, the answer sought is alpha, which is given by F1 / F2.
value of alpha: 1.06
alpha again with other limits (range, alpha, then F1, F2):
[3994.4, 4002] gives 0.99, 7.4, 7.4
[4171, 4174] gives 1.00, 6.0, 6.0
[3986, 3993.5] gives 0.96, 5.9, 6.1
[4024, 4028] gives 0.98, 6.5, 6.6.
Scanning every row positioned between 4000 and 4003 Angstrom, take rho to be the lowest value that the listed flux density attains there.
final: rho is 7.933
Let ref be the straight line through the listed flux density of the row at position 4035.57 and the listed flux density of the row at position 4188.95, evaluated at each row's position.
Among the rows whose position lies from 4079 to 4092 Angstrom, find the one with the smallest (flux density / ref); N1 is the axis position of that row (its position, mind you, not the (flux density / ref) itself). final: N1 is 4088.89 Angstrom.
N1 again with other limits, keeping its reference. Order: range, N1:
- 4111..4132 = 4125.77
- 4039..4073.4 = 4054.20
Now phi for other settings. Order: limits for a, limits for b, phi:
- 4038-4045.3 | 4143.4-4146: 2.4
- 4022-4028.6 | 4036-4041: 1.6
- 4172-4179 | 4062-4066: 1.9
